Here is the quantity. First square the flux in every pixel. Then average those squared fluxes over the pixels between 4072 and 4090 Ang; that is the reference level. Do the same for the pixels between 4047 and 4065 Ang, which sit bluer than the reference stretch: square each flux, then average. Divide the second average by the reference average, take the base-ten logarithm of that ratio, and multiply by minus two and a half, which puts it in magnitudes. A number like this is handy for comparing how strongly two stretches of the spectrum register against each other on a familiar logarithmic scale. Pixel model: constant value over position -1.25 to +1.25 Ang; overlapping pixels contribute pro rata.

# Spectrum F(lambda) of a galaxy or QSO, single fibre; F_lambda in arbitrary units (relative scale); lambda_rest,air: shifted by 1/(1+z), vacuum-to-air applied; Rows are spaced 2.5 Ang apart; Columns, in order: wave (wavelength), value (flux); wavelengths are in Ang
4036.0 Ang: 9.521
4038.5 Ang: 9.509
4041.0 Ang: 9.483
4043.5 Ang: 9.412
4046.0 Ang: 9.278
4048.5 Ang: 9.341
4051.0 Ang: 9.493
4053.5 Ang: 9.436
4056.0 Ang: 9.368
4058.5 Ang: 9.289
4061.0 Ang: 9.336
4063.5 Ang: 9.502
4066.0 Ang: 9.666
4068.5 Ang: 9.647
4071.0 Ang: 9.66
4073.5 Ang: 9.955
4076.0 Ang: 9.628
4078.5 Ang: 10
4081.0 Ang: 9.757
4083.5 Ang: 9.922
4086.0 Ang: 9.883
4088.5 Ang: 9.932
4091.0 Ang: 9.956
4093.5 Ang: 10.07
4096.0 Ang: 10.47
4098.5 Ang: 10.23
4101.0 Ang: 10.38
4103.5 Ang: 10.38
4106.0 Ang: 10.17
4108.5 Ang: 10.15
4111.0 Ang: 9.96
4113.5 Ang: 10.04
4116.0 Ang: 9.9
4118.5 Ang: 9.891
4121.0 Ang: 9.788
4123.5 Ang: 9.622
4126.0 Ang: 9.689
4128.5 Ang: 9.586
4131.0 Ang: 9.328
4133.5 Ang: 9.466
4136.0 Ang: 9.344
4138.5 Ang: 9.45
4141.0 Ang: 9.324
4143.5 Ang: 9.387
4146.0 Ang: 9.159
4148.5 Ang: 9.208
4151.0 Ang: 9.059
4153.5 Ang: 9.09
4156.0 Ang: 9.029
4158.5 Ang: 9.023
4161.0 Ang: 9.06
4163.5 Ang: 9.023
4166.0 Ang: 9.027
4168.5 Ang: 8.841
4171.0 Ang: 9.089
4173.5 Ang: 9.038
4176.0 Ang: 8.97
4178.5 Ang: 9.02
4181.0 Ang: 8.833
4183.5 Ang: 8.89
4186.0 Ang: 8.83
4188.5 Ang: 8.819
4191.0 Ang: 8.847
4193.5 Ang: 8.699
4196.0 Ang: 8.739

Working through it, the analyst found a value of 0.11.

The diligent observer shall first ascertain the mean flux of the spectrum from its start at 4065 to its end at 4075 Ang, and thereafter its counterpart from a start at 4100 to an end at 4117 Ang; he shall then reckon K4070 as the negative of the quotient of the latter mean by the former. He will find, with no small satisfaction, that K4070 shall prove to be -1.04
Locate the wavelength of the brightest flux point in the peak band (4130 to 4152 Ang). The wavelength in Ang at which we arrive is 4133.5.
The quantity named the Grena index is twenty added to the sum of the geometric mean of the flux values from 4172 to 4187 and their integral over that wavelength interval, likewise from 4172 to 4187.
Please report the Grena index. 163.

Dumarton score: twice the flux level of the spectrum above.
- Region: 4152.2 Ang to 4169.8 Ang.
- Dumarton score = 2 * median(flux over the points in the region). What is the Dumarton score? 18.1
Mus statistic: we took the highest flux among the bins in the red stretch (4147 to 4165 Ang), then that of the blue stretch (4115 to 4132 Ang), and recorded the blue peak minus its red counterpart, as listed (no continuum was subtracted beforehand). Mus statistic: 0.7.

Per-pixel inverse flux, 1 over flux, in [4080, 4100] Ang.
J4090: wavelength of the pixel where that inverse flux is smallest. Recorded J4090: 4096.0 Ang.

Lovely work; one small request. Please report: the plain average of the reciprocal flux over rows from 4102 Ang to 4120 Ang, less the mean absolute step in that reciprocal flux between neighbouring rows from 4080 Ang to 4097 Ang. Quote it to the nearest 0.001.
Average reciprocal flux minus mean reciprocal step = 0.098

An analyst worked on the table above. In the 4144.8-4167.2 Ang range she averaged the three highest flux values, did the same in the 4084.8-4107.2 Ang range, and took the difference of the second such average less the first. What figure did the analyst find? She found 1.3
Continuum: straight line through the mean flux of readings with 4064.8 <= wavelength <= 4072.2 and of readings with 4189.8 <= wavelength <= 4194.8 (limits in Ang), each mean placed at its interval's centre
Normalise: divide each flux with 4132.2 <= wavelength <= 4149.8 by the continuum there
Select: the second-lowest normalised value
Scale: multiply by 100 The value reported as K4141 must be 101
